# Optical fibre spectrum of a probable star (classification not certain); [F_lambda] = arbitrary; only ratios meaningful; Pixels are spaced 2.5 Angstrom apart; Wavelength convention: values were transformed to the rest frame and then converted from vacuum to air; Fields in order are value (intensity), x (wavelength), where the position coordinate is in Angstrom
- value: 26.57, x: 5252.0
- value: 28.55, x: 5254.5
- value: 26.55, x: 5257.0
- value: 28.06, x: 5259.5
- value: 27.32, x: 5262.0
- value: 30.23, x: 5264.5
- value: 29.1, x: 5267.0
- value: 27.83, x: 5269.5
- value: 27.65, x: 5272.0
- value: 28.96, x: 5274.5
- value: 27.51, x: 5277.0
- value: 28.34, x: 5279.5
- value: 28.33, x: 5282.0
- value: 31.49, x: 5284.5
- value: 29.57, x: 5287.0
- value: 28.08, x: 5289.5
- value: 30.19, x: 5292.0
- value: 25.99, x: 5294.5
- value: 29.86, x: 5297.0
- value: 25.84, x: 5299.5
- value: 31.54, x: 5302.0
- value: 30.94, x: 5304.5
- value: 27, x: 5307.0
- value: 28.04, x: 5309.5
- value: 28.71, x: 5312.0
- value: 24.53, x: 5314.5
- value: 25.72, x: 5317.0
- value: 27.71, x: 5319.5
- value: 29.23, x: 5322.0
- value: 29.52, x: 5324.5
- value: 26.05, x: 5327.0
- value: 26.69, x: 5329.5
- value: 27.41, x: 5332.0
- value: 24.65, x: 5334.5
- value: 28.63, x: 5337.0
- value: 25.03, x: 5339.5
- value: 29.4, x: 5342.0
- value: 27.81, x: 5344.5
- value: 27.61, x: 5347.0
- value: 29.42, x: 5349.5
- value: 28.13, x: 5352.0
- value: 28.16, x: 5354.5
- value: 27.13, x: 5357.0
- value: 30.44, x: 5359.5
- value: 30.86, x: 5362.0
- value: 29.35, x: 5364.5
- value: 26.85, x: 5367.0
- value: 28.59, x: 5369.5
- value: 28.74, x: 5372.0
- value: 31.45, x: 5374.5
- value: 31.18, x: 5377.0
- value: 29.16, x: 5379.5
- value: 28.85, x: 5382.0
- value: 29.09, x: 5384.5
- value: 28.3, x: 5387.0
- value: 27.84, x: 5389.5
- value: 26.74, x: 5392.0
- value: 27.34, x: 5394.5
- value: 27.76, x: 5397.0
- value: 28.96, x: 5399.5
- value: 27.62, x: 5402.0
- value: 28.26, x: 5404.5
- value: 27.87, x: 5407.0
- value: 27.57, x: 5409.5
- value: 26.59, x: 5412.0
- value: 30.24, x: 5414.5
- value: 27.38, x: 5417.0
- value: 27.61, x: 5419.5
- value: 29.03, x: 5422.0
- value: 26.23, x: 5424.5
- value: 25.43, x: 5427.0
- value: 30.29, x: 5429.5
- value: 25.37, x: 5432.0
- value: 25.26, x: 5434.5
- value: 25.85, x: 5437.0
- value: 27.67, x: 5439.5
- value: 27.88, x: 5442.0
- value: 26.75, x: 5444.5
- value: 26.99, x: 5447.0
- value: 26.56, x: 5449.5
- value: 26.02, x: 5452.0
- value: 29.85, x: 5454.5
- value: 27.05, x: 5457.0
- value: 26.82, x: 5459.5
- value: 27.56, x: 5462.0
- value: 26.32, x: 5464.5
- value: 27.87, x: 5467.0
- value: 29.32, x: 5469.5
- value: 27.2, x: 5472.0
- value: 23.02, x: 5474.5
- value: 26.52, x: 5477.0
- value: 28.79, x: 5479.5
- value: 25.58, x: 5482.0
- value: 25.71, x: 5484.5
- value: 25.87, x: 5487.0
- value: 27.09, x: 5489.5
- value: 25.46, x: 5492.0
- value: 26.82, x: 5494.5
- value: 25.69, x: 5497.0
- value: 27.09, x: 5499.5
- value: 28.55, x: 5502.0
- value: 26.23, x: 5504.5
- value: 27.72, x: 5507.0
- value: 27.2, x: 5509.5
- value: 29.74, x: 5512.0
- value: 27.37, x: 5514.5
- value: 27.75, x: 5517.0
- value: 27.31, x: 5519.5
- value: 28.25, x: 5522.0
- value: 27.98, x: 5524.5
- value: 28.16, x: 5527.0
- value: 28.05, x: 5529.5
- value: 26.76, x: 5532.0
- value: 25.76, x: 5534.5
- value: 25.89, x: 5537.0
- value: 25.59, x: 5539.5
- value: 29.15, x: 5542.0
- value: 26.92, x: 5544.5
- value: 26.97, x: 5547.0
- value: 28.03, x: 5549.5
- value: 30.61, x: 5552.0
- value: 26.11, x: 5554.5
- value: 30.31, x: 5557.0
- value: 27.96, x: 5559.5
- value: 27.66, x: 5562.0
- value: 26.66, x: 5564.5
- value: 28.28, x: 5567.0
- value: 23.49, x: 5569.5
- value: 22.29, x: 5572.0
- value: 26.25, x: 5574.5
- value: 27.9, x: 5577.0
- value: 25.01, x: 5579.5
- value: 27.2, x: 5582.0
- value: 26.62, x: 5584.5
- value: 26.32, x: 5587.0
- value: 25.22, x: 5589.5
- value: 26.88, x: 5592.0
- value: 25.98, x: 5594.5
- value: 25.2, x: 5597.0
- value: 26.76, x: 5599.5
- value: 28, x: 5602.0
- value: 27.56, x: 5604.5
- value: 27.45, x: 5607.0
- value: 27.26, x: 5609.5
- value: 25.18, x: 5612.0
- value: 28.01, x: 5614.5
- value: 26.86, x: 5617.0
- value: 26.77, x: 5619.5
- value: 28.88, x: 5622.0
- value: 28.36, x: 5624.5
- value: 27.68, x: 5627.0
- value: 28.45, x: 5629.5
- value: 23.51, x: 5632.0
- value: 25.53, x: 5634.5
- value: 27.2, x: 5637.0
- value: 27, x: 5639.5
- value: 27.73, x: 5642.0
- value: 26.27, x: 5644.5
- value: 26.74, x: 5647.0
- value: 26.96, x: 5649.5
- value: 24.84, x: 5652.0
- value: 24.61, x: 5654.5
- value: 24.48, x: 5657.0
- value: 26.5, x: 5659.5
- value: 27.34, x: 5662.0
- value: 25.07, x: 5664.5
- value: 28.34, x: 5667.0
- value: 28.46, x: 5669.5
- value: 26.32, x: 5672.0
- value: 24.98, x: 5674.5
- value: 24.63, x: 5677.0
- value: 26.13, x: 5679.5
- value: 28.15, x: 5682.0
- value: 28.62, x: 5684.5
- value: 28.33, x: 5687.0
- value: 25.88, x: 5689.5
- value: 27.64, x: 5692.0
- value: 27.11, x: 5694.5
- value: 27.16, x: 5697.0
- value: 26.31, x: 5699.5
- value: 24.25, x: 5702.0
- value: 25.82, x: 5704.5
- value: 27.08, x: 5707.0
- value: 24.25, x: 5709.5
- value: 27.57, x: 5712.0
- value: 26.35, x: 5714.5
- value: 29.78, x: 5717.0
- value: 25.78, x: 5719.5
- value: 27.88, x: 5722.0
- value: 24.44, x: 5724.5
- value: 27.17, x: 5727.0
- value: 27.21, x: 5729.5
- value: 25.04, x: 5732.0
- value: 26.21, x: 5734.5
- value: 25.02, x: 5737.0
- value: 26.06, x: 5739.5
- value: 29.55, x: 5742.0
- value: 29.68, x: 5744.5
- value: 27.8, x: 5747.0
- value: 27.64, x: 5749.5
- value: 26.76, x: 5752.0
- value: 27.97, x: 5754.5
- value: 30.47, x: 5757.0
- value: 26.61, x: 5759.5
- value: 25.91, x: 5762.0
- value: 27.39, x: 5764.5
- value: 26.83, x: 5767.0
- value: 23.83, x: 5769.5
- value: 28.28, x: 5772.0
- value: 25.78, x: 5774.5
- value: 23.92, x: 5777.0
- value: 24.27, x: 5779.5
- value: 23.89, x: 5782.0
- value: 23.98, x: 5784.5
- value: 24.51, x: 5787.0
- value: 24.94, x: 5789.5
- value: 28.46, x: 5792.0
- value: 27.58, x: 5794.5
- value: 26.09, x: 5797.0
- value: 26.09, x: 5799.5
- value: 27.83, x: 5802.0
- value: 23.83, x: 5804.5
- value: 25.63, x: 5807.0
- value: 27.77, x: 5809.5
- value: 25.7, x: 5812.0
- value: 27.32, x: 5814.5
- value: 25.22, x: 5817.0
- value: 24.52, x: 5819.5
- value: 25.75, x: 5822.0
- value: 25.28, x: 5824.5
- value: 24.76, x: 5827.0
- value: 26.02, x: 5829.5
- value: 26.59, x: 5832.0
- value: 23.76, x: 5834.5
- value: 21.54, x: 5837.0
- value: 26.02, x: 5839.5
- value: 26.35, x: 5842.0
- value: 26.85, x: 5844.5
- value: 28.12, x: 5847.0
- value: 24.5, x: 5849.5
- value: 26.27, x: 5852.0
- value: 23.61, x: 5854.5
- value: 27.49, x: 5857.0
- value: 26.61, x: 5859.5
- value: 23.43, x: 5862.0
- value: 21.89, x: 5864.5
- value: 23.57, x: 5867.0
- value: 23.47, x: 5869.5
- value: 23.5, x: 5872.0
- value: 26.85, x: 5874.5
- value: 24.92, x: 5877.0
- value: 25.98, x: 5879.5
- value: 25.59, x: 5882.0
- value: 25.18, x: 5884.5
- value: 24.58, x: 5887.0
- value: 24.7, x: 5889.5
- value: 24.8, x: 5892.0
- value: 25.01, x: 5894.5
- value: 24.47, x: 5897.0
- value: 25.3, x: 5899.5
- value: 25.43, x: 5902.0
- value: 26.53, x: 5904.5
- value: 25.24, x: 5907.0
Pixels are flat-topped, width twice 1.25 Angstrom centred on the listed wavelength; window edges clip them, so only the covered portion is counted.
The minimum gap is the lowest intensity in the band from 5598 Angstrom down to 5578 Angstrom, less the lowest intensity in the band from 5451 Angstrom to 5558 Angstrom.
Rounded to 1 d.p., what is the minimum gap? 2.0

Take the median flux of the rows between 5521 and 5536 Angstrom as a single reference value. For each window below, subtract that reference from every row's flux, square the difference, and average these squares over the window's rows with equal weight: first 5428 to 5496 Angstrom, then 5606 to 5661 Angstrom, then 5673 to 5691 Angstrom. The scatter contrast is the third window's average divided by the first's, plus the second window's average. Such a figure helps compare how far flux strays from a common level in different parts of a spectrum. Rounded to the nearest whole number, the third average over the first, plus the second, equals 5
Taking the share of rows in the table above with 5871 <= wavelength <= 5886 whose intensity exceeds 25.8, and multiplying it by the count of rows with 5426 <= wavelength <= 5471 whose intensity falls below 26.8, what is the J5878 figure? 2.7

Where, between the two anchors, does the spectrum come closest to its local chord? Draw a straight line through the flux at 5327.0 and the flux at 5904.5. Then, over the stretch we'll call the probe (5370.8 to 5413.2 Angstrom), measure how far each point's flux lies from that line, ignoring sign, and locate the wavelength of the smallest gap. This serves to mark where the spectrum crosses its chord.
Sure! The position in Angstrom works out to 5412.0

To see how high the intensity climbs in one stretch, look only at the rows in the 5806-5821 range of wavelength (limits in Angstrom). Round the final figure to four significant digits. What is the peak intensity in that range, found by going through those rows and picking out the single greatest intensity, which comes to 27.77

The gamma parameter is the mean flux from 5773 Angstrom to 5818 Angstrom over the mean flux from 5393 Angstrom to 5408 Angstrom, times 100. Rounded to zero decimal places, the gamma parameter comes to 92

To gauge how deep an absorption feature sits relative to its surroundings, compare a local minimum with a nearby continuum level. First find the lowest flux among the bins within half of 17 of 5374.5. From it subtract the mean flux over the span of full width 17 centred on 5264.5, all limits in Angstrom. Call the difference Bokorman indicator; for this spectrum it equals -1.3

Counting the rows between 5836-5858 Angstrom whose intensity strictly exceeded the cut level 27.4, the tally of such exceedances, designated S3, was 2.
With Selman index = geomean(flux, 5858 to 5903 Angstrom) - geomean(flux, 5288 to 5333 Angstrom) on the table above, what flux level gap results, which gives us -3.17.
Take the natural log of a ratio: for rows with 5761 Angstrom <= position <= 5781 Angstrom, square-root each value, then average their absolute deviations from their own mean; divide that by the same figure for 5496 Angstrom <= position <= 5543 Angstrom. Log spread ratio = 0.4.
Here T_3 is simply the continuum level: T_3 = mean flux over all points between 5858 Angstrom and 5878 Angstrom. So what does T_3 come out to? 24.3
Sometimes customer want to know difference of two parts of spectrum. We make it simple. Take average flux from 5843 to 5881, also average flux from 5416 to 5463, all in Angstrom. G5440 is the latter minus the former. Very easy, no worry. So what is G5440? 2.0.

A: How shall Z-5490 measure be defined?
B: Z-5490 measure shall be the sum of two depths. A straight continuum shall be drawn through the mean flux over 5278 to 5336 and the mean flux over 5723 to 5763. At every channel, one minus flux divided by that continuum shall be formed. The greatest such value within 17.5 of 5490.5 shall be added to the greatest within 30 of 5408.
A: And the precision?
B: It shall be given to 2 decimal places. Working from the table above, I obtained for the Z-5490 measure 0.26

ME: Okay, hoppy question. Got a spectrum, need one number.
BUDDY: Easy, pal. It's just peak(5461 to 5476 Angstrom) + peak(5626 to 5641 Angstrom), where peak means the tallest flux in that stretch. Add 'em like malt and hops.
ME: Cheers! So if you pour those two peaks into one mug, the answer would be 58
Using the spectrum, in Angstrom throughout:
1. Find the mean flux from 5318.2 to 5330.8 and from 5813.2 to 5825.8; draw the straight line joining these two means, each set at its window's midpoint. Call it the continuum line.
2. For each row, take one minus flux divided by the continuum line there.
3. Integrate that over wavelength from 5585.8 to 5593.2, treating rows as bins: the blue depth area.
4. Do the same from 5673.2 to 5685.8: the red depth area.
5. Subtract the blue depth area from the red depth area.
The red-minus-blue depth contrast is -0.27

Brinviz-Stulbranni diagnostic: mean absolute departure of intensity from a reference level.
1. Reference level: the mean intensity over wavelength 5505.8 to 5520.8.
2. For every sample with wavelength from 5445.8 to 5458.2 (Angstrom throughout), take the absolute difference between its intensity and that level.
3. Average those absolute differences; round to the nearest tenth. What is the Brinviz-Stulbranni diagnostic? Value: 1.4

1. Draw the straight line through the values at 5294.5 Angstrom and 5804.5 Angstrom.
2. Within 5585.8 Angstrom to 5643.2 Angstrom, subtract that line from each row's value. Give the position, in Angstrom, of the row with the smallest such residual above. 5632.0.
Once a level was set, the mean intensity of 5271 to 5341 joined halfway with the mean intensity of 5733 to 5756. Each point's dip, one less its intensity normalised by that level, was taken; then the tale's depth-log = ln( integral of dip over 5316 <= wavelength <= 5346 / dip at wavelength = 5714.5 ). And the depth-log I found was 2.1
